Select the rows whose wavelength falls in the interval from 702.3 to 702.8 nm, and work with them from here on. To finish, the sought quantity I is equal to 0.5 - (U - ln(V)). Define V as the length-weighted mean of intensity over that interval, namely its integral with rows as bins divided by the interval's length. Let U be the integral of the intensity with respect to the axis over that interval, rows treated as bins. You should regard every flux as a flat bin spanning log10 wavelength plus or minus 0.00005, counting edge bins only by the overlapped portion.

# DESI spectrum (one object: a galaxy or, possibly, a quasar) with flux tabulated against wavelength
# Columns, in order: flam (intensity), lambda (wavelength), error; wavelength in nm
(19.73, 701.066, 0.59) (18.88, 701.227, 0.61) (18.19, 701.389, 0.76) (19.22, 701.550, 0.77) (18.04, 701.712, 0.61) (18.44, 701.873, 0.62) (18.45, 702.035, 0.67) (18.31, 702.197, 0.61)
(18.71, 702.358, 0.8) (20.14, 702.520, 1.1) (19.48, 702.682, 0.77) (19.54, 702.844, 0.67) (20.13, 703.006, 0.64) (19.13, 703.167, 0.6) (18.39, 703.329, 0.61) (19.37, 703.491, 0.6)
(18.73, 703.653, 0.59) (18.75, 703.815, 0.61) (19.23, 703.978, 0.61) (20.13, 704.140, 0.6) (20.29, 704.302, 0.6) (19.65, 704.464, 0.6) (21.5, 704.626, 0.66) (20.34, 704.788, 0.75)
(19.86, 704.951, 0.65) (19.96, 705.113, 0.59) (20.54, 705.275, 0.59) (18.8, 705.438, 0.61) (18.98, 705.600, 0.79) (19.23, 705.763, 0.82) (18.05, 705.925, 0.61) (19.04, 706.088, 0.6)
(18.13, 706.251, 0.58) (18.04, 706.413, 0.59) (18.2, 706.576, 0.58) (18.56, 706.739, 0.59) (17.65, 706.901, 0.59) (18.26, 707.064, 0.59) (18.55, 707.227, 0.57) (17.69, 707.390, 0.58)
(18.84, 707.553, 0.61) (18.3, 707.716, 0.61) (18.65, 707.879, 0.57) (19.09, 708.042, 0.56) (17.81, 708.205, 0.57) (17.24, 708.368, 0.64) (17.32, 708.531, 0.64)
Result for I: -6.3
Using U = 9.7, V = 19.5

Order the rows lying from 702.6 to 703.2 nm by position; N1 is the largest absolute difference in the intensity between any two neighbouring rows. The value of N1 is 1.00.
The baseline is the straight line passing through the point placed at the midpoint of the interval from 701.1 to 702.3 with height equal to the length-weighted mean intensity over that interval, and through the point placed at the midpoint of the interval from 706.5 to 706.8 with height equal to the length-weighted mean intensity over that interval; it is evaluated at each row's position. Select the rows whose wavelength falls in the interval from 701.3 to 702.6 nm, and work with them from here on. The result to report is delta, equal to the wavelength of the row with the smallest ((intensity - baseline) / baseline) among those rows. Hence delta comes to 701.712 nm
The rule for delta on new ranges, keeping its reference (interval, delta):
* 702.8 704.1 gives 703.329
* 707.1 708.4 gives 708.368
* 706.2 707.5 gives 706.901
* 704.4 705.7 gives 705.438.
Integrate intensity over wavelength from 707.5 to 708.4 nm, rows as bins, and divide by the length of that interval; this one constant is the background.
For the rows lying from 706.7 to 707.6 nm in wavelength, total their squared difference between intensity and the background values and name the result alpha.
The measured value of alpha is 1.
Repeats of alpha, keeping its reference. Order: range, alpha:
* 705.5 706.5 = 2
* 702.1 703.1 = 9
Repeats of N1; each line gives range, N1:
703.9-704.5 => 0.90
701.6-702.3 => 0.40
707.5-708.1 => 0.54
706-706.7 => 0.91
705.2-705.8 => 1.74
